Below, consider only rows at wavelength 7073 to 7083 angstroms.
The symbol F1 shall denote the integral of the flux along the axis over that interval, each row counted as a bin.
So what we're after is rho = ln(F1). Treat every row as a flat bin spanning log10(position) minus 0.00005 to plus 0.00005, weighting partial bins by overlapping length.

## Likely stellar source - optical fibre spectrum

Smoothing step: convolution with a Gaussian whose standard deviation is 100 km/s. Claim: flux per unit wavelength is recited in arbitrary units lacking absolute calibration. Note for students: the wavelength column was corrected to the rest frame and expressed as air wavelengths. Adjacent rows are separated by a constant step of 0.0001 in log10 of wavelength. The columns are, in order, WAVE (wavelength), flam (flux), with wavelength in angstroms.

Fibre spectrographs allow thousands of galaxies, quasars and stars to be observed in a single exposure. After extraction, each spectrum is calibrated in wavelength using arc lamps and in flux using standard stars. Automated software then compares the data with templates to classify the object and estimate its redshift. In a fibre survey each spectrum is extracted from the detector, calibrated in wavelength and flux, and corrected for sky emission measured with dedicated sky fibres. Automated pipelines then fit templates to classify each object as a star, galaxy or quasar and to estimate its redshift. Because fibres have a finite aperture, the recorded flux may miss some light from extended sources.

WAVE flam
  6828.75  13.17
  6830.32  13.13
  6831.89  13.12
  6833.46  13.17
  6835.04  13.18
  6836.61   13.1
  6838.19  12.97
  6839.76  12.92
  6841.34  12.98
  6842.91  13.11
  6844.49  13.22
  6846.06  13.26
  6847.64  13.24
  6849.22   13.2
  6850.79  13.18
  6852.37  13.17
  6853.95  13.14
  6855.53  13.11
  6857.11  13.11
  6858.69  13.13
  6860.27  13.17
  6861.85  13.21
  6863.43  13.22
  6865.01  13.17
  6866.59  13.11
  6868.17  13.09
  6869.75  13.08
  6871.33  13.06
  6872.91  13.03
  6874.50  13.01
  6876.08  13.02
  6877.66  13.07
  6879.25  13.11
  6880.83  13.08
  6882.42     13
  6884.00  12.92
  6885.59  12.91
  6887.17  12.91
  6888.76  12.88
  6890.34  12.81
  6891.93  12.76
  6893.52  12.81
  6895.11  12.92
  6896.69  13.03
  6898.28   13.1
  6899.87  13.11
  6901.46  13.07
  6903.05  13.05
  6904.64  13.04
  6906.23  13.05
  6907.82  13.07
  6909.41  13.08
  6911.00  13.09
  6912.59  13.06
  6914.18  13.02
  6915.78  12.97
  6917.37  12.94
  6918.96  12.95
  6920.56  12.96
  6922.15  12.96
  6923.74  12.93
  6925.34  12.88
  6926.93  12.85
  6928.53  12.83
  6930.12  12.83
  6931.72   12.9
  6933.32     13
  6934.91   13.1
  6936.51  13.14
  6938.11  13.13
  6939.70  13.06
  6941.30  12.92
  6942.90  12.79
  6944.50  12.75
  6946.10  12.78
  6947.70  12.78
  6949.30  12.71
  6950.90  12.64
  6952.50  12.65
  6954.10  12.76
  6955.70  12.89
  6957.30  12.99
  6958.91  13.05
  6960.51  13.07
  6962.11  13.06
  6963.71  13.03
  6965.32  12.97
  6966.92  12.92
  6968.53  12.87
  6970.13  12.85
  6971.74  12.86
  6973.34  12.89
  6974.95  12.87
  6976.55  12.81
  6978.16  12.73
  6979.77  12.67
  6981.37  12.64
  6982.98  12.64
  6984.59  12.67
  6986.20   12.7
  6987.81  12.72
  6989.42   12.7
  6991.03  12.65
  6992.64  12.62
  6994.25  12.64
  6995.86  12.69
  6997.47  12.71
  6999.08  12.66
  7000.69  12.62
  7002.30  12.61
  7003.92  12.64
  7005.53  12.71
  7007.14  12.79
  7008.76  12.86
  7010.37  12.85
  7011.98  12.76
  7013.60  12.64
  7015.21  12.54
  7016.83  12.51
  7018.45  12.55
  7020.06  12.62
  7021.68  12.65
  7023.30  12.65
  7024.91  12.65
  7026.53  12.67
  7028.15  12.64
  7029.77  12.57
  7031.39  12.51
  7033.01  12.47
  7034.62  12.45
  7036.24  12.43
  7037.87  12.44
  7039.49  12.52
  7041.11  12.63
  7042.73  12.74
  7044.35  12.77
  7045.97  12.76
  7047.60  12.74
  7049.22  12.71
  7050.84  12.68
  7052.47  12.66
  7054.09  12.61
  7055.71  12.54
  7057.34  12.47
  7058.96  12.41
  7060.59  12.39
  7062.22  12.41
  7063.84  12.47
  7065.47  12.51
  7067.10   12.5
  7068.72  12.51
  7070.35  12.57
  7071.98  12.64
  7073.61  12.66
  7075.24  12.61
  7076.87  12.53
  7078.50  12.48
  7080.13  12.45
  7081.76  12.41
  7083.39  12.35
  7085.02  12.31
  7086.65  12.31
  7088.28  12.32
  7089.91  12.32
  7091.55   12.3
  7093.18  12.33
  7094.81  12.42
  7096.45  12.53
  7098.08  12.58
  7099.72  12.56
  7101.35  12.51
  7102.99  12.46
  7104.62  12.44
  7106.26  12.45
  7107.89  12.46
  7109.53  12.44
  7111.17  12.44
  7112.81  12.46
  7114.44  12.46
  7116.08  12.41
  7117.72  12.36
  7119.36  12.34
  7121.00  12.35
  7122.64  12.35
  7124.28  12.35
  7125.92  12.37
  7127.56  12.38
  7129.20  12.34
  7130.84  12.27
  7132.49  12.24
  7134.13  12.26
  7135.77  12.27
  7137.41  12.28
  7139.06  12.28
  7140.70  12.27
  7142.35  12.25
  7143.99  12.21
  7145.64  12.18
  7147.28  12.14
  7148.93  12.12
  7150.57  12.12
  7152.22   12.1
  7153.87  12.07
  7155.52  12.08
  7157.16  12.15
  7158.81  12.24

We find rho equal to 4.83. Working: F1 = 125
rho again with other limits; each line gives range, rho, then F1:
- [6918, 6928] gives 4.86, 129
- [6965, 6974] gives 4.75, 116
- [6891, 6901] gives 4.86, 130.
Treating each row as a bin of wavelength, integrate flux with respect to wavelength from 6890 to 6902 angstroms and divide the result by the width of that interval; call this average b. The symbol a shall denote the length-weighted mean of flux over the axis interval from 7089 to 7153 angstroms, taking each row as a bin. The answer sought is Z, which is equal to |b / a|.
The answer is 1.05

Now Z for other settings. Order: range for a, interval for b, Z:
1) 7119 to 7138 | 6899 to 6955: 1.05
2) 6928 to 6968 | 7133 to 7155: 0.94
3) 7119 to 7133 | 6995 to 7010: 1.03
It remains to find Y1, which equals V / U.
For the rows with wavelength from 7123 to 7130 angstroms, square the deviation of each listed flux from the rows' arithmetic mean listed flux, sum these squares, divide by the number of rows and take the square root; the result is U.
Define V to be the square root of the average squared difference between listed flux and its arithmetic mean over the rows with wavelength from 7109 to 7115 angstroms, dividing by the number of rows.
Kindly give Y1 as 0.6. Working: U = 0.02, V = 0.01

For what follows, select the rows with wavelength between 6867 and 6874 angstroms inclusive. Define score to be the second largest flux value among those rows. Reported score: 13.08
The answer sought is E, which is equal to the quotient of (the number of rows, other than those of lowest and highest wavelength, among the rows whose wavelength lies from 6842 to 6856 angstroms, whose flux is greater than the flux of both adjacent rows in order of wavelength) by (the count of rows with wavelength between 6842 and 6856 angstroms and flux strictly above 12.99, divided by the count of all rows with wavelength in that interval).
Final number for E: 1.0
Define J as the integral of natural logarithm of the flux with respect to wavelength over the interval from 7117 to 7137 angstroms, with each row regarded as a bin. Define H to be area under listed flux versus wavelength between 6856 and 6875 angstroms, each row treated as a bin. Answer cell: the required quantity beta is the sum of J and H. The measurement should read 299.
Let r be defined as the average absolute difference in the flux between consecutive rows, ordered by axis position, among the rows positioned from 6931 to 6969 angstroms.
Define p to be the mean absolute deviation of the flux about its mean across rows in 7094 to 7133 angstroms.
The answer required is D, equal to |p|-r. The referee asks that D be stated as 0.005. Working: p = 0.067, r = 0.062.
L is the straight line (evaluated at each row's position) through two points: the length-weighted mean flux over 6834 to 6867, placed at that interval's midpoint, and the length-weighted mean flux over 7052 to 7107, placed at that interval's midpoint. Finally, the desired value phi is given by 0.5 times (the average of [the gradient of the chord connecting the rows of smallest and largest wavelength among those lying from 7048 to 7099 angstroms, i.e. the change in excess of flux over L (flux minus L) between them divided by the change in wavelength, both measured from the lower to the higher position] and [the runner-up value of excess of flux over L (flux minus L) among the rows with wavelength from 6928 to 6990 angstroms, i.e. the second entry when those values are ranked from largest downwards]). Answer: 0.064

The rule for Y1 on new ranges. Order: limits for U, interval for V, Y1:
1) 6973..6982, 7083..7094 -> 0.2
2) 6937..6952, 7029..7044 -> 0.6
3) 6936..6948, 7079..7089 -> 0.3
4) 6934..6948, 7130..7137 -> 0.1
